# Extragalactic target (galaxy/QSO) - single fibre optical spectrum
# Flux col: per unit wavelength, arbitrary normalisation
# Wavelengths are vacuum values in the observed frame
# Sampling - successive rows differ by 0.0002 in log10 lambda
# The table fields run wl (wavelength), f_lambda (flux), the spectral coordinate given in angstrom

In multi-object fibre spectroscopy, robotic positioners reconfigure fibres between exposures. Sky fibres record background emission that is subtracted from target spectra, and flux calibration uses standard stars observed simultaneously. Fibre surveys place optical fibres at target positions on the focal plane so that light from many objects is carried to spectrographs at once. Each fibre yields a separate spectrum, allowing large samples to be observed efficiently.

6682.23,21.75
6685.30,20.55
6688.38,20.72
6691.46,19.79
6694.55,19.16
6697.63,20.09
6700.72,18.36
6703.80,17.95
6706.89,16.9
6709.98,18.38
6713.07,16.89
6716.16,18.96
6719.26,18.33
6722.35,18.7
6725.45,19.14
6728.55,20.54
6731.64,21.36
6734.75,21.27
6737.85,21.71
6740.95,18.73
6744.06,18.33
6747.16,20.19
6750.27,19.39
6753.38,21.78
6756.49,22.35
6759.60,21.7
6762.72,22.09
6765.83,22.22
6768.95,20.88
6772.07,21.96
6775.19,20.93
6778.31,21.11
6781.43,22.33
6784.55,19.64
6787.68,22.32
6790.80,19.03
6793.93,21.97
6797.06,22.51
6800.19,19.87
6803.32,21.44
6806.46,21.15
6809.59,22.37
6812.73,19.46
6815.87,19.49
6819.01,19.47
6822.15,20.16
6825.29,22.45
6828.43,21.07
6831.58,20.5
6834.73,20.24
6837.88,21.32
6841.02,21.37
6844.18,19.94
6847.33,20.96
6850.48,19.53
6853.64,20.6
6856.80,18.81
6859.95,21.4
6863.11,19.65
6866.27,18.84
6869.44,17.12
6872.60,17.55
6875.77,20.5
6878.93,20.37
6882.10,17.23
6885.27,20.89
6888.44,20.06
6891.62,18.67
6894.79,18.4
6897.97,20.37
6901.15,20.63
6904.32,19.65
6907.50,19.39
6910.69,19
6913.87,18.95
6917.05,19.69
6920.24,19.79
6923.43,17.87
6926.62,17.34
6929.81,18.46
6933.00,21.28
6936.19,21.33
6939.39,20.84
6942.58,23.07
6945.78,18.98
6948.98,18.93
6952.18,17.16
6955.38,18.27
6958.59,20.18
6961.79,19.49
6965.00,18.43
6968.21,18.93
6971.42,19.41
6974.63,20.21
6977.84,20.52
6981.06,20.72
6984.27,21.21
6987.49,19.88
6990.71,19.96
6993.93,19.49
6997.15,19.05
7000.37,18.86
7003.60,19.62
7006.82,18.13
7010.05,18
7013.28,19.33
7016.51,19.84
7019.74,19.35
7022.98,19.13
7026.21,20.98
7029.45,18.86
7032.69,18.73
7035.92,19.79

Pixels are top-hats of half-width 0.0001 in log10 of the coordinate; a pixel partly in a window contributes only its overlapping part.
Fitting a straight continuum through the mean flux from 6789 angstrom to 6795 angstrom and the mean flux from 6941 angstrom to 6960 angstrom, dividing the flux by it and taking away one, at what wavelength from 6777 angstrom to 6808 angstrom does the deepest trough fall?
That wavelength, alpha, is 6790.80 angstrom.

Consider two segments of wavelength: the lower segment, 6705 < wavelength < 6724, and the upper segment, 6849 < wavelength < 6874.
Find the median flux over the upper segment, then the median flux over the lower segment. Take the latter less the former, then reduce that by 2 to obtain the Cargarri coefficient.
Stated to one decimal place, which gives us -2.8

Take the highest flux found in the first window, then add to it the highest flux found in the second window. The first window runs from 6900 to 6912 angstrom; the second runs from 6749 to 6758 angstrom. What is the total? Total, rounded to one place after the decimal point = 43.0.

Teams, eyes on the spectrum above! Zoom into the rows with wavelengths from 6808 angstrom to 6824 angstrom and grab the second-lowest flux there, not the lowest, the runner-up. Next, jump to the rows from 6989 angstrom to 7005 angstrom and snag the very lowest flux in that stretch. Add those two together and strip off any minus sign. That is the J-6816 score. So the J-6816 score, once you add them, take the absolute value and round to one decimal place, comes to 38.3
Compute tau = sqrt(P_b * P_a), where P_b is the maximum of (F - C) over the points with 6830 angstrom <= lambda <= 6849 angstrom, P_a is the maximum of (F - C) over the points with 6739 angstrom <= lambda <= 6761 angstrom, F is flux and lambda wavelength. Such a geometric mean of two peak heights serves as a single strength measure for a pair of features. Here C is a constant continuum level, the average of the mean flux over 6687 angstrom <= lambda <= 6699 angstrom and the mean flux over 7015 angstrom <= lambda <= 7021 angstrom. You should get 2.0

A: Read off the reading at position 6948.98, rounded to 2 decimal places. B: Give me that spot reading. 18.93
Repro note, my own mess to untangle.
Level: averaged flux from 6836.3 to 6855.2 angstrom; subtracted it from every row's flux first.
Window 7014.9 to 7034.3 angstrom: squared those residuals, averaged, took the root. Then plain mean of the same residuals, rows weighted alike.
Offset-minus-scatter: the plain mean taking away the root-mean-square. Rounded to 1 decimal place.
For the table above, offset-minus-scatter -2.5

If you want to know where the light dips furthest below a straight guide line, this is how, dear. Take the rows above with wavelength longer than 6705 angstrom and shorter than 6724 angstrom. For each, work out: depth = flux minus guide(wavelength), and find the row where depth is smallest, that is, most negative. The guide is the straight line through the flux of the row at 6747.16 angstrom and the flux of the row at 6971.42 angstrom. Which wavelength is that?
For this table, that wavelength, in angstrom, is 6706.89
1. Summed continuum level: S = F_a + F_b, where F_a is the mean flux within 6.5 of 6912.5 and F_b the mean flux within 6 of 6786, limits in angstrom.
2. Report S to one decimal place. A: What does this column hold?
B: 40.1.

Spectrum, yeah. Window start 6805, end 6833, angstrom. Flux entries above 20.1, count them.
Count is 6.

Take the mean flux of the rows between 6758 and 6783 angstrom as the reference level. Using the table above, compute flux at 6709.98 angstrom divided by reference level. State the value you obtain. 0.85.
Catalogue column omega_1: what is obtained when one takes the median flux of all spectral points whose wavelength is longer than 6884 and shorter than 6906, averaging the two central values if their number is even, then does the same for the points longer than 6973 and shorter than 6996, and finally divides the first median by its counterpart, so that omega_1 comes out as 0.99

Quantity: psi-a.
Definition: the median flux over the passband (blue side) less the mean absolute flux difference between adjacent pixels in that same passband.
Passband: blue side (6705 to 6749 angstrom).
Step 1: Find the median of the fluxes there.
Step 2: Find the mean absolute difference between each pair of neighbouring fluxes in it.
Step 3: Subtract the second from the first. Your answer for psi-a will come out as 17.7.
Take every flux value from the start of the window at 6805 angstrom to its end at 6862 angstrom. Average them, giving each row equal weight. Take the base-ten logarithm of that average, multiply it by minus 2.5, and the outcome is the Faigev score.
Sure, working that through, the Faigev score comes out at -3.28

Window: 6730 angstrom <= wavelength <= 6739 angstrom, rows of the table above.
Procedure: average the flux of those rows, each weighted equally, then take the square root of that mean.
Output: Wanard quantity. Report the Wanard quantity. 4.63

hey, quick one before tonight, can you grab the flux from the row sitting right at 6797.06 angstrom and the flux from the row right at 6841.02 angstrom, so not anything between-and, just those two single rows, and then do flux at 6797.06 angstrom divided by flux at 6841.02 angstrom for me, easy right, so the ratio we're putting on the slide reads 1.05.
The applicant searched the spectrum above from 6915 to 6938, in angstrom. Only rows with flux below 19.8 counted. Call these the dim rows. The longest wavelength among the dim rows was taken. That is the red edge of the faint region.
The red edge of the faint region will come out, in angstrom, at 6929.81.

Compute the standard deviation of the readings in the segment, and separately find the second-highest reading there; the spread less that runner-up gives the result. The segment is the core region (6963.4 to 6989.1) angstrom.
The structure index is -19.8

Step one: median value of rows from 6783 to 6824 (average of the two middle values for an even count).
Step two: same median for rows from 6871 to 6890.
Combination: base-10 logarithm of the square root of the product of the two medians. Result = 1.31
